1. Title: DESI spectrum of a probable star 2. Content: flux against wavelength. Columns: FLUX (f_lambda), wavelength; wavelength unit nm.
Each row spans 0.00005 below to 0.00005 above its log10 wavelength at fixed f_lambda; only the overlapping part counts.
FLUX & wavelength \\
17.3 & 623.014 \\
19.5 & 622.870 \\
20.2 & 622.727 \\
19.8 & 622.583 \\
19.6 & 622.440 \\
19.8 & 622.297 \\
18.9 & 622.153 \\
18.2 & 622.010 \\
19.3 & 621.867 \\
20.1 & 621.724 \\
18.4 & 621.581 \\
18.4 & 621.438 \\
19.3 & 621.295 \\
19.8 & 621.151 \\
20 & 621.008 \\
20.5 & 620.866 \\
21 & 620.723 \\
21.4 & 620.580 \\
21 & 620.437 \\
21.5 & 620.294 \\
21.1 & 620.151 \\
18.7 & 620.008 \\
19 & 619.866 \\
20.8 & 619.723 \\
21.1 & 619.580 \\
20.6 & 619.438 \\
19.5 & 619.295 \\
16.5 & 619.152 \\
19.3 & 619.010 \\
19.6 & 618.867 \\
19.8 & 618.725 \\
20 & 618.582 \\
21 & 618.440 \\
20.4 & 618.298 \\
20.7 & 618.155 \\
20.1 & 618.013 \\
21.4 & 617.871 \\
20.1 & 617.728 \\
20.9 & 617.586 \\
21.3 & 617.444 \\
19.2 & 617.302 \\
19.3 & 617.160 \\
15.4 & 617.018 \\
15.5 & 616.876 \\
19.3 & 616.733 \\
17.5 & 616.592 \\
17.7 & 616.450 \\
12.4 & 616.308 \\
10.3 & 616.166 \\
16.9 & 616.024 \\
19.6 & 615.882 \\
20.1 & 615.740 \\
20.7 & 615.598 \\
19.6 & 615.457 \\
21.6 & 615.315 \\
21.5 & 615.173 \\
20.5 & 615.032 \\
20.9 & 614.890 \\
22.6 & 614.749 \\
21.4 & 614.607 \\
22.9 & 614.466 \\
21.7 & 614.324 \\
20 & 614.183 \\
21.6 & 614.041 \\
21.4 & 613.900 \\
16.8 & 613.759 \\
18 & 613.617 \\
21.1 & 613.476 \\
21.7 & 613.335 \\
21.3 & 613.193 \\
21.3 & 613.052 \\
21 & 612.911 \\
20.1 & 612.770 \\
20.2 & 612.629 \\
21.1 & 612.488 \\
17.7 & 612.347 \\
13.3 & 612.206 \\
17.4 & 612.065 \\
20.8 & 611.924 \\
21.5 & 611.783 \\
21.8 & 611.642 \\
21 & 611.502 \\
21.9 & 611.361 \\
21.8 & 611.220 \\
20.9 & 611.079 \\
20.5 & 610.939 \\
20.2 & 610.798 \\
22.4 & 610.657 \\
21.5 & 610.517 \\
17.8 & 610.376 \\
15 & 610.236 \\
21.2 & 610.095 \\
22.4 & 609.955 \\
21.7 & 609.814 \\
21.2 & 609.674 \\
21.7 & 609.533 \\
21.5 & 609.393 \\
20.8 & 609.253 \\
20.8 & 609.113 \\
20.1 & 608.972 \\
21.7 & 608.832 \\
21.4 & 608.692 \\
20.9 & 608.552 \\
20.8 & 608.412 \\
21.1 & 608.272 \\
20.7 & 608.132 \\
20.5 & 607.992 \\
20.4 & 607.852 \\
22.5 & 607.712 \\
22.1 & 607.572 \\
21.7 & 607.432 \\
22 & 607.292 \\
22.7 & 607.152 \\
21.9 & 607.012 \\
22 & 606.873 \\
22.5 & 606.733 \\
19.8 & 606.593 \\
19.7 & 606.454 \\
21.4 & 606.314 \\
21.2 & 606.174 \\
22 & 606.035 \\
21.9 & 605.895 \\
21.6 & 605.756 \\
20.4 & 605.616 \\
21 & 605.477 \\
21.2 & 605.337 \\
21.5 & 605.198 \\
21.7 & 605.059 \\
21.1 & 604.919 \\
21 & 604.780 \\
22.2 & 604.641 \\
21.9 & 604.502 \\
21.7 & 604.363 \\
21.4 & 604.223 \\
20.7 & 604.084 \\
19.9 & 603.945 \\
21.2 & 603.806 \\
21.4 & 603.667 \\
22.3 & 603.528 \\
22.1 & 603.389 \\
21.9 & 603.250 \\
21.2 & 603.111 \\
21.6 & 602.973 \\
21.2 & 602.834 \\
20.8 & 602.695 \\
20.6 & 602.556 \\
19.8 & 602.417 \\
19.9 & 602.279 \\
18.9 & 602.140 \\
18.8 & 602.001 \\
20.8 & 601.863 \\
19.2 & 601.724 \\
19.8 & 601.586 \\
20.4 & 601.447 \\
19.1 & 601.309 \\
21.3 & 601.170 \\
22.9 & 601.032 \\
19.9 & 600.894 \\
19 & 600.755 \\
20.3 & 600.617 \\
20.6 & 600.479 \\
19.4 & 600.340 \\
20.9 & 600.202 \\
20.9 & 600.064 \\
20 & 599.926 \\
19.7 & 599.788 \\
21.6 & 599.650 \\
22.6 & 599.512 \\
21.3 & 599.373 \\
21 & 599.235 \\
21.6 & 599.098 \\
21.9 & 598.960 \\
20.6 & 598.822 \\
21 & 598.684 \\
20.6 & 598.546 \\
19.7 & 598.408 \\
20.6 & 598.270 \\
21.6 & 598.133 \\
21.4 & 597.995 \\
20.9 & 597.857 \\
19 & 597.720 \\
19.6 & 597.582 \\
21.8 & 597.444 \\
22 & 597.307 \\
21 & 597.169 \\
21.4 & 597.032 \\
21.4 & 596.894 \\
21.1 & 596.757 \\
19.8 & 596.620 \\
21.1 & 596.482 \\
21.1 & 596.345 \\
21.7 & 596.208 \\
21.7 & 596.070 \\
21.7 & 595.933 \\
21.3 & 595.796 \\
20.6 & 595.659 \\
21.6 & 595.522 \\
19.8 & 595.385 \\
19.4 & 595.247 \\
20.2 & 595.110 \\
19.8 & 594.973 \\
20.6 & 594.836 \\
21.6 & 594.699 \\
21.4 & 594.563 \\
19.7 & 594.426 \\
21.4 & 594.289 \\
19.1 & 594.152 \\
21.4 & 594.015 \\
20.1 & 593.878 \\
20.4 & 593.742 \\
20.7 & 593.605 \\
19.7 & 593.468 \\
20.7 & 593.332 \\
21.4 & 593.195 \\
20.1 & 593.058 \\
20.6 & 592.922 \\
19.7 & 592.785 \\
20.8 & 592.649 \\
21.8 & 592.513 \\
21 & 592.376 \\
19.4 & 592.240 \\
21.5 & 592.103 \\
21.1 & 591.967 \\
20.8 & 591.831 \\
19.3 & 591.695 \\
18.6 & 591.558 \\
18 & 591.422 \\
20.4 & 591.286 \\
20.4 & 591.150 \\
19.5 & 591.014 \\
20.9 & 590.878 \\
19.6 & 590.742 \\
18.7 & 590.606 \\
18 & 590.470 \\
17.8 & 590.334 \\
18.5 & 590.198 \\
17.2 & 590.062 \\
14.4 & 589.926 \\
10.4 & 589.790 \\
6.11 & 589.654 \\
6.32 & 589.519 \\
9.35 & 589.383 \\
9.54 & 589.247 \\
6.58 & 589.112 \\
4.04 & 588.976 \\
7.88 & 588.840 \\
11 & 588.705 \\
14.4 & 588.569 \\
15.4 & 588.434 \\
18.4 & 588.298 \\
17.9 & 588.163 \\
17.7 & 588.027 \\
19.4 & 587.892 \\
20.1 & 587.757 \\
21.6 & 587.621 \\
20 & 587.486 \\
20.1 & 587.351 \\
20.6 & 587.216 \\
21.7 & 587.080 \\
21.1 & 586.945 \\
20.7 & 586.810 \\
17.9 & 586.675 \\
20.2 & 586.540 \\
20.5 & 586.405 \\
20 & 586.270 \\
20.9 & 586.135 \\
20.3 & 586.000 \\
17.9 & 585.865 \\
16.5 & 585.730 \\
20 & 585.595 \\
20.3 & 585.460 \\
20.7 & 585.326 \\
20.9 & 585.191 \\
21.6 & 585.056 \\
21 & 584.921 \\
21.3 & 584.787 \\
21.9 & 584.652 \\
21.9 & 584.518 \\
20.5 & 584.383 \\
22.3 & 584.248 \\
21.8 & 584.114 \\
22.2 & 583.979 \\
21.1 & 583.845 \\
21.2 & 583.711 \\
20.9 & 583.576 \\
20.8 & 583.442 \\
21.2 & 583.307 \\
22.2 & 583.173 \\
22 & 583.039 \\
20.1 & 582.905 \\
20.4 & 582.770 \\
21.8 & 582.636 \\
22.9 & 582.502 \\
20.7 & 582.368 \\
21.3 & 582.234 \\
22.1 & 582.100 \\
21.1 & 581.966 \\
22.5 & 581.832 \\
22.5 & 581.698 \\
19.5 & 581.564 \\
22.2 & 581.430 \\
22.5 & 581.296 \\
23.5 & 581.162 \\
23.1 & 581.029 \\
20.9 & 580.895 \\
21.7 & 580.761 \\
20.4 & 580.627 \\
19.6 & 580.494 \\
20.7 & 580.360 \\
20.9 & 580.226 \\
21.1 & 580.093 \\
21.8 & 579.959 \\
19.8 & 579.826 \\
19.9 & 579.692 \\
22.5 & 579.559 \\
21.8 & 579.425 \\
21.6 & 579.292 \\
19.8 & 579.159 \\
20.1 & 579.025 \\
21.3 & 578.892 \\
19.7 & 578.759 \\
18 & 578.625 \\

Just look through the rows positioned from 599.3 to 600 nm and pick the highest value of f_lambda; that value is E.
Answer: 22.6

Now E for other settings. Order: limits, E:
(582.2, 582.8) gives 22.9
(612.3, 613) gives 21.1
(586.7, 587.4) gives 21.7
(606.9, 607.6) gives 22.7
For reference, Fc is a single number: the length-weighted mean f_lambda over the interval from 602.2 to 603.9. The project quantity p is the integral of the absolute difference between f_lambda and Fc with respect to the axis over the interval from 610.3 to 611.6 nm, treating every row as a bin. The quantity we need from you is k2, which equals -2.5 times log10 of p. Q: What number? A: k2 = -0.2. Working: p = 1.2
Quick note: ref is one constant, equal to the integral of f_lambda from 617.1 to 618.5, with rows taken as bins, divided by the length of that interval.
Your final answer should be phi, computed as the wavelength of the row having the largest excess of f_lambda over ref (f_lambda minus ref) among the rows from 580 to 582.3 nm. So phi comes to 581.162 nm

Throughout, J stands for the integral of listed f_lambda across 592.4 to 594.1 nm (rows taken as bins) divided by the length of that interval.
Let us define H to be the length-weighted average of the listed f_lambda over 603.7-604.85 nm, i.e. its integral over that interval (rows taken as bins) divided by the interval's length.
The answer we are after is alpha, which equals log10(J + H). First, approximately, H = 21.3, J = 20.6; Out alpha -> 1.62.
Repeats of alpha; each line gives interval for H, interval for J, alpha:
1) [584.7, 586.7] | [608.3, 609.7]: 1.61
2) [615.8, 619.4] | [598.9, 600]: 1.60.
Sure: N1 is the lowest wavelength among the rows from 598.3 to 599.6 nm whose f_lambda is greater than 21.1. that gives 598.960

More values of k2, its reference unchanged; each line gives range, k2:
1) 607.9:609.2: 0.6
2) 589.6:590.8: -2.0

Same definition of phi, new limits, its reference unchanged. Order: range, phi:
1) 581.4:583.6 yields 582.502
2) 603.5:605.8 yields 603.528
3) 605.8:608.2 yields 607.152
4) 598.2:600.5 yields 599.512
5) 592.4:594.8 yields 592.513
